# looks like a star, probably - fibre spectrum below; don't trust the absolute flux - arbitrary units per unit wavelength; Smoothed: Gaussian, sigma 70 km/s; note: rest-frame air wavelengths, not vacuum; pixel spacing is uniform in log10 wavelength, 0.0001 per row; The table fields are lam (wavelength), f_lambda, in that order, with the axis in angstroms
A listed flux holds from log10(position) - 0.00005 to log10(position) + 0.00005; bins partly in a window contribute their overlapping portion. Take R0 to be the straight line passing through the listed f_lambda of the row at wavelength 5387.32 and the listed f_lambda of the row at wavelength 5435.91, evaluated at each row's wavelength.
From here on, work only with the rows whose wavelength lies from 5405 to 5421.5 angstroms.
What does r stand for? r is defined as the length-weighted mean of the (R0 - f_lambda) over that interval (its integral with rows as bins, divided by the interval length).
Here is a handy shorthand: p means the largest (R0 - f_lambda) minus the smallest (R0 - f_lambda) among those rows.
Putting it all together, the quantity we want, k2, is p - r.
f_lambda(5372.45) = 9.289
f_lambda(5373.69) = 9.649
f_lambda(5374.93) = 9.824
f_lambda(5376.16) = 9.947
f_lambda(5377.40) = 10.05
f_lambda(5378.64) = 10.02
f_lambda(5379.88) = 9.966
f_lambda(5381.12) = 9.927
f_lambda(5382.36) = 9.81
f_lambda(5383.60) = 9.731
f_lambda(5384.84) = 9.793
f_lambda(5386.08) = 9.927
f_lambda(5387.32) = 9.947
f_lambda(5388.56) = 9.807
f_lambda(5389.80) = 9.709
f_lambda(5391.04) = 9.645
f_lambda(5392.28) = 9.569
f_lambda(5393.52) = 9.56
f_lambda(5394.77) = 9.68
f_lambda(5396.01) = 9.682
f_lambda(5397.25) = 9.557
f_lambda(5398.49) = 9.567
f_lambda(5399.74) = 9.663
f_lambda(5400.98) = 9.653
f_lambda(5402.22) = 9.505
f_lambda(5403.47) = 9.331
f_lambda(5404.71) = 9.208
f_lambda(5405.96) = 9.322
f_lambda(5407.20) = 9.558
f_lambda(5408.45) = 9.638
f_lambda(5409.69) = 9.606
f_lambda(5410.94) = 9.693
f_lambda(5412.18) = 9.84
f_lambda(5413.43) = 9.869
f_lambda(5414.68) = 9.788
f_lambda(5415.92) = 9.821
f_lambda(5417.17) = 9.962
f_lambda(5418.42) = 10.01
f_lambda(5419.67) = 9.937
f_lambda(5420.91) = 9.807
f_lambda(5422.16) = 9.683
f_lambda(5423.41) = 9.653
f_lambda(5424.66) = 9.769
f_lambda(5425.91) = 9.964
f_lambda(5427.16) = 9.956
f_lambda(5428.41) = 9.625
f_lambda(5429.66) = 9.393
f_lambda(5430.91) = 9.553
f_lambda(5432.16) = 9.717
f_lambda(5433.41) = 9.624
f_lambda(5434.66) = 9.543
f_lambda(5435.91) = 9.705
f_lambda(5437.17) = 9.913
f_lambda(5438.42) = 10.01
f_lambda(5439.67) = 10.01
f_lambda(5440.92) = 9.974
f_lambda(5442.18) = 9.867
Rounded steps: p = 0.75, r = 0.07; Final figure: 0.7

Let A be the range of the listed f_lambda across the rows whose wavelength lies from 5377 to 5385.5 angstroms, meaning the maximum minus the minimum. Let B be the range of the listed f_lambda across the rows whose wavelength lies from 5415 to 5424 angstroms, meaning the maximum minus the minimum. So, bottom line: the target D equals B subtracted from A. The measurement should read -0.04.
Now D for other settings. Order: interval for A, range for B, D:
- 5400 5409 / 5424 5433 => -0.13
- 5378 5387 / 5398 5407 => -0.17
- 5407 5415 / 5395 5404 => -0.04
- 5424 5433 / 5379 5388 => 0.34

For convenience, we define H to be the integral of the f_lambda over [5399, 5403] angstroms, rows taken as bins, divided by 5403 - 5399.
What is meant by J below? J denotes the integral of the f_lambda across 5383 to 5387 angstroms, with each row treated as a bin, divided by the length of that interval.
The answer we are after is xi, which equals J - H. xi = 0.25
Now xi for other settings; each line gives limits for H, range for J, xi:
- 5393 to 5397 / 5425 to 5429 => 0.21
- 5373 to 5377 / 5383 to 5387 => 0.02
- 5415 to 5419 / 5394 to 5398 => -0.29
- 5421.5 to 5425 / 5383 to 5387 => 0.14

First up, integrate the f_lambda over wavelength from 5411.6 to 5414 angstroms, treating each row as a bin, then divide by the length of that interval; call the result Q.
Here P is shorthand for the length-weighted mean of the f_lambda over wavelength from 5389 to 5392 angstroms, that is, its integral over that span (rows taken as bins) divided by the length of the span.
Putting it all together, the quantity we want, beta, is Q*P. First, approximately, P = 9.68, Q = 9.84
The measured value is 95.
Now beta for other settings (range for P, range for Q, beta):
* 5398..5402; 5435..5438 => 94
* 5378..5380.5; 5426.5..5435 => 96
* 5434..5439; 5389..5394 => 94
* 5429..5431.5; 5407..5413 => 92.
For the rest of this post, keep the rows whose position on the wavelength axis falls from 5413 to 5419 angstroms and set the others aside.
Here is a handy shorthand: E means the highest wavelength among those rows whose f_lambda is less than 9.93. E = 5415.92 angstroms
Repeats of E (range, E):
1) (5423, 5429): 5428.41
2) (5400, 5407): 5405.96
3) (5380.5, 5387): 5386.08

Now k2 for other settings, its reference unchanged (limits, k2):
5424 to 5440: 0.7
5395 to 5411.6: 0.2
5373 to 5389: 0.3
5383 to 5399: 0.1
